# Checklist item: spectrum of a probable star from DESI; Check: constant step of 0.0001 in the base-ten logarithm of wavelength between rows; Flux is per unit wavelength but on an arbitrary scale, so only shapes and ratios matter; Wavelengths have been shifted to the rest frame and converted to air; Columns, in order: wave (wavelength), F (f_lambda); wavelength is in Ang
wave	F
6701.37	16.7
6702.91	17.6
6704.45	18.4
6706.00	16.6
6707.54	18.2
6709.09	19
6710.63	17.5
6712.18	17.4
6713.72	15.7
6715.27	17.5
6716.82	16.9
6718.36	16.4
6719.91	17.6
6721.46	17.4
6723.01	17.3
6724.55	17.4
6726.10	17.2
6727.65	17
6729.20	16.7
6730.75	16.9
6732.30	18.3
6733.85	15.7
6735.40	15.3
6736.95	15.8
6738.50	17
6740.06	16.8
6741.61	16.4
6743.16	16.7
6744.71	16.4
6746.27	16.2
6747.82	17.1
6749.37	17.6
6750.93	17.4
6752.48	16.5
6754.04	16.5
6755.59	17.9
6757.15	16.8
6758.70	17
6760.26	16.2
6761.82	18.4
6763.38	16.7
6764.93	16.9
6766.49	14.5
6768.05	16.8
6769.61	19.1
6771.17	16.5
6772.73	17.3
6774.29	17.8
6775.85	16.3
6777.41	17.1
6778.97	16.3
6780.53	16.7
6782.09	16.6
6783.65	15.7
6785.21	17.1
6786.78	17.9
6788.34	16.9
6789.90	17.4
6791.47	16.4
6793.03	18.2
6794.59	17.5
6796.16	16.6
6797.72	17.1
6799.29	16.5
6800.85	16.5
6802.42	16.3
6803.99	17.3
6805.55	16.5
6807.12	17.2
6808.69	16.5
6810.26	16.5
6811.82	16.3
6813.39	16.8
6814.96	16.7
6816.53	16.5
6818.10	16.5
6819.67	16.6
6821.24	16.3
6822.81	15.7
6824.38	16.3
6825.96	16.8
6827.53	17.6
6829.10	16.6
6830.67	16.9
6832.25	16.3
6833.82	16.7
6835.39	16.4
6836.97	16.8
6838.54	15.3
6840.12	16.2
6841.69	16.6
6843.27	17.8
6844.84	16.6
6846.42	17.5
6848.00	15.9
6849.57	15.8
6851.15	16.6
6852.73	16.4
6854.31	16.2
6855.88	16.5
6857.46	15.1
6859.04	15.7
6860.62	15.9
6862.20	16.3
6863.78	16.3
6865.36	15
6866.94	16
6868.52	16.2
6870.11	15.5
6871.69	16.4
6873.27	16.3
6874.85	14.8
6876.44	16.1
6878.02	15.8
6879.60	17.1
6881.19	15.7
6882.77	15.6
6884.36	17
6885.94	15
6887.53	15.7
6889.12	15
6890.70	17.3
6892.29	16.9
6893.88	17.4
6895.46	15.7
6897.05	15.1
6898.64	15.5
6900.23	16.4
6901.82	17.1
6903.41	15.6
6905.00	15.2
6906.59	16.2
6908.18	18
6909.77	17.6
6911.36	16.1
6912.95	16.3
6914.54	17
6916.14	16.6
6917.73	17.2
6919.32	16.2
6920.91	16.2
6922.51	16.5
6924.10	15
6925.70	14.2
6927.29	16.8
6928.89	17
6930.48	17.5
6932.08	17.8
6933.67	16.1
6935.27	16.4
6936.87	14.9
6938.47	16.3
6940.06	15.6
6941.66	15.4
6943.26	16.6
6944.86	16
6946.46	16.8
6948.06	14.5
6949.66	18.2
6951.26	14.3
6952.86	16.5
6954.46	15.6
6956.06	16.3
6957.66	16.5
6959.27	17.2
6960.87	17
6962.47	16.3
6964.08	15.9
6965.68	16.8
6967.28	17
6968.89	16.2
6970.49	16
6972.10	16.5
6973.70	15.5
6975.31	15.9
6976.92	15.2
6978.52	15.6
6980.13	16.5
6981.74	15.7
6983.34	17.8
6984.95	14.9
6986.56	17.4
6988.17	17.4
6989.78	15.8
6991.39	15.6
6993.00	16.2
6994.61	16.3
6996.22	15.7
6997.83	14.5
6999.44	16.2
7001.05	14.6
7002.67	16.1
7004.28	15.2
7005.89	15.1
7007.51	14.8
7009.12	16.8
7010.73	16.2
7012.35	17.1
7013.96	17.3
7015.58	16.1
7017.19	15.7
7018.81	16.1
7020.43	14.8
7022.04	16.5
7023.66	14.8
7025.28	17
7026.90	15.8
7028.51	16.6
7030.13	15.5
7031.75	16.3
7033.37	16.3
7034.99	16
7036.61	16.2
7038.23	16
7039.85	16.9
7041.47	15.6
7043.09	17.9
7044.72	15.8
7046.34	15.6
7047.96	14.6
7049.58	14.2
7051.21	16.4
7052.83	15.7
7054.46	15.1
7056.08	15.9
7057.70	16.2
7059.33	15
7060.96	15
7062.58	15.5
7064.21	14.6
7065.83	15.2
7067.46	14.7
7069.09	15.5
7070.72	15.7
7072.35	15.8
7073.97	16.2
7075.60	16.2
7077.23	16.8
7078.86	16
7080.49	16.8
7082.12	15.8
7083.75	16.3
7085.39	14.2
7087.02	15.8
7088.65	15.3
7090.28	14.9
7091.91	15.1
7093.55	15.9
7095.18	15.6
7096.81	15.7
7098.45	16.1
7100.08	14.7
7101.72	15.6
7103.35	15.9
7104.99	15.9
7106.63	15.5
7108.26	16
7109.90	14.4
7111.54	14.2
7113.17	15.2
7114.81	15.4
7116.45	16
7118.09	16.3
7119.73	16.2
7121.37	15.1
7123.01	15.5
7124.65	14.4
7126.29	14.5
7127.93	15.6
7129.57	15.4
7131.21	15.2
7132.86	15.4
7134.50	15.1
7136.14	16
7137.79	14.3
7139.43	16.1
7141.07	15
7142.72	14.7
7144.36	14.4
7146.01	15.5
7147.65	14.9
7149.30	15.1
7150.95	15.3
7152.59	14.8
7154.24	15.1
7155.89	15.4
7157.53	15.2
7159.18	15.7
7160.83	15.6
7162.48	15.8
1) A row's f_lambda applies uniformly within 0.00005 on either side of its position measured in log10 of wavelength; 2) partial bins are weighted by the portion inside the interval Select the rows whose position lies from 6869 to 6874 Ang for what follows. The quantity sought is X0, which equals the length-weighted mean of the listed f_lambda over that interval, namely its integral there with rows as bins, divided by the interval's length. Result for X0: 16.1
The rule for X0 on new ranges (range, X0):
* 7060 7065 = 15.0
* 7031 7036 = 16.2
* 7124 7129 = 14.9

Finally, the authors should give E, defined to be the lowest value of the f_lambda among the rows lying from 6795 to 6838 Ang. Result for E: 15.7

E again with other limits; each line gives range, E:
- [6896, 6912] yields 15.1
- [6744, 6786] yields 14.5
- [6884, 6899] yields 15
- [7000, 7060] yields 14.2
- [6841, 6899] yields 14.8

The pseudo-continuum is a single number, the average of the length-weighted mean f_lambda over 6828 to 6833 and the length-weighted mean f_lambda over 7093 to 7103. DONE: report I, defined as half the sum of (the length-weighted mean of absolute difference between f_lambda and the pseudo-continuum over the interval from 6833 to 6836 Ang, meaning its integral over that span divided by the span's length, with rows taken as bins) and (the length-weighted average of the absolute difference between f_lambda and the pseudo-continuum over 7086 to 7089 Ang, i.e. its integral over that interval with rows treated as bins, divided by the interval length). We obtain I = 0.53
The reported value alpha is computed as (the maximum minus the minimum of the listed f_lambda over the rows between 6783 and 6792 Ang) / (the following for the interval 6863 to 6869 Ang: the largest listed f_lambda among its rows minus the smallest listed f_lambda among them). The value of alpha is 1.7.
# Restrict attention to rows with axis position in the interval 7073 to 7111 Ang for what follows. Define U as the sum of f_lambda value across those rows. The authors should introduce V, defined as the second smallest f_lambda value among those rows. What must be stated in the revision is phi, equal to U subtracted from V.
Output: -346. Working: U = 361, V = 14.4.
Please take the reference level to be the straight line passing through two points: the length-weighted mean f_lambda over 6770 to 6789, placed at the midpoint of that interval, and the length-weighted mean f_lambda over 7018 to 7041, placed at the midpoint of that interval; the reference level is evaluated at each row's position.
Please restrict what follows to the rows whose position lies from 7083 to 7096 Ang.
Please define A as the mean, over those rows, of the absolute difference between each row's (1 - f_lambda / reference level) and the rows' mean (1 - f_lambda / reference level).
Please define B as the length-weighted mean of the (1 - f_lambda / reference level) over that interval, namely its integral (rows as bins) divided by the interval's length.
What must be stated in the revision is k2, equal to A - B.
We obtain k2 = 0.00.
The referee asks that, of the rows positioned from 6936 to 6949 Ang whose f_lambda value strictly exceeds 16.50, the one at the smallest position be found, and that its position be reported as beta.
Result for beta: 6943.26 Ang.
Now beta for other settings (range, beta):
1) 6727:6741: 6727.65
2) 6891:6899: 6892.29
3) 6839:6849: 6841.69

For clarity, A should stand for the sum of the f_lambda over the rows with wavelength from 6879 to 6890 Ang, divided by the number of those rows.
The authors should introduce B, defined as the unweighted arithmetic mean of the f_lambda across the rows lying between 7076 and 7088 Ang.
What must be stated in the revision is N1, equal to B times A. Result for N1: 253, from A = 15.9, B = 16.0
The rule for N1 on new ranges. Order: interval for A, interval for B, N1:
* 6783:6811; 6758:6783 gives 285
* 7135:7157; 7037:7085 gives 238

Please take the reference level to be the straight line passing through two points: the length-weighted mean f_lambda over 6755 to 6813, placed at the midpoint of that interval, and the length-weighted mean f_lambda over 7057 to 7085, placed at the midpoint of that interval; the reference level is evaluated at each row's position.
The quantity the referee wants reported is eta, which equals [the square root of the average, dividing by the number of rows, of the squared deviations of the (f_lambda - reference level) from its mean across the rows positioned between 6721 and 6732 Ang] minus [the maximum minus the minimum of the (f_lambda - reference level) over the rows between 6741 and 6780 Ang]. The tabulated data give -4.4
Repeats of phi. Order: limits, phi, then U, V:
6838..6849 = -100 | 116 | 15.9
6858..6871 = -111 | 127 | 15.5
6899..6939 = -395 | 410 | 14.9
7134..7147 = -107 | 121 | 14.4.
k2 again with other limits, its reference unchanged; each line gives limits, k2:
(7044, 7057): 0.00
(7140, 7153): -0.03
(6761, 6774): 0.06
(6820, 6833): 0.01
